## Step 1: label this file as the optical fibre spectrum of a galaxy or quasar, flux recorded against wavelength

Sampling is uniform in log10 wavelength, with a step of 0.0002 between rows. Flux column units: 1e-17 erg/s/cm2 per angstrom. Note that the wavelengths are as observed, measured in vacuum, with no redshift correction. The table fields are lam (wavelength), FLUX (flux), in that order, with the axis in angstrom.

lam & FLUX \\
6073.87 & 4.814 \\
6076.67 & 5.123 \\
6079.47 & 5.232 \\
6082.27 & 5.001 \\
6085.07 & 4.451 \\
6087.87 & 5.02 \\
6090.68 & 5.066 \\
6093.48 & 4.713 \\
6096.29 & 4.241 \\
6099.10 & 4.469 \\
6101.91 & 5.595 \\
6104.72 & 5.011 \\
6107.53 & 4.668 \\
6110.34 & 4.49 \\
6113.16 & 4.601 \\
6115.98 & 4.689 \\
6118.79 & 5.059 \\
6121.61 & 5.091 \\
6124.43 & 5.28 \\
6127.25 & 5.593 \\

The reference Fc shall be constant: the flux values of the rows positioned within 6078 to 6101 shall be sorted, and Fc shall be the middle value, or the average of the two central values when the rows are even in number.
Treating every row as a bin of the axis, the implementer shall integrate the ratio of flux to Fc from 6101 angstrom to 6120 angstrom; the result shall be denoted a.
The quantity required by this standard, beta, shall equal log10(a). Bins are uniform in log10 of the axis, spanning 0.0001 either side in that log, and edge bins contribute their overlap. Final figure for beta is 1.3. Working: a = 19.0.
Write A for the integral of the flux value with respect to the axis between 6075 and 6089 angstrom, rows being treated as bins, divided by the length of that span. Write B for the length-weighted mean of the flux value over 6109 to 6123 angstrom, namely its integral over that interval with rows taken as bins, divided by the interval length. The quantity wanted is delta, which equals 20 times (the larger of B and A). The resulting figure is 99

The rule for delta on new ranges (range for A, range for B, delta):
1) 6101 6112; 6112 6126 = 99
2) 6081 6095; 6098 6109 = 99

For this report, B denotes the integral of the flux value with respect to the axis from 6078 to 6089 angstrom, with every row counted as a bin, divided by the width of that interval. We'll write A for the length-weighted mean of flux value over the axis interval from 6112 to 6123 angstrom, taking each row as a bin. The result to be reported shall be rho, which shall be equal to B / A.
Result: 1.01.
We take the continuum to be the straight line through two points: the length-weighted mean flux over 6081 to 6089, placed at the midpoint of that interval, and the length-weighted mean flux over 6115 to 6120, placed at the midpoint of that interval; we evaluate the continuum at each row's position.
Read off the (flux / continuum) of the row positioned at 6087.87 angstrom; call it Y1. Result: 1.04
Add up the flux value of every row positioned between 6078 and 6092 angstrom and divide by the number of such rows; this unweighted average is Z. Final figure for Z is 5.0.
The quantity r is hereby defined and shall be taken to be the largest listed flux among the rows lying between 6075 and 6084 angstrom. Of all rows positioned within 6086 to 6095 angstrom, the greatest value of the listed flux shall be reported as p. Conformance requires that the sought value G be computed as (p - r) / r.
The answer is -0.03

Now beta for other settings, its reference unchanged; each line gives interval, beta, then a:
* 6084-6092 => 0.9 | 8.0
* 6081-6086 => 0.7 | 4.9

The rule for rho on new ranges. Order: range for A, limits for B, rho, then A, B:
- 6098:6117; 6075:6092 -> 1.04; 4.79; 4.98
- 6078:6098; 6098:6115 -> 1.00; 4.81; 4.81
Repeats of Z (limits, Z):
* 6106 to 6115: 4.6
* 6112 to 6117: 4.6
